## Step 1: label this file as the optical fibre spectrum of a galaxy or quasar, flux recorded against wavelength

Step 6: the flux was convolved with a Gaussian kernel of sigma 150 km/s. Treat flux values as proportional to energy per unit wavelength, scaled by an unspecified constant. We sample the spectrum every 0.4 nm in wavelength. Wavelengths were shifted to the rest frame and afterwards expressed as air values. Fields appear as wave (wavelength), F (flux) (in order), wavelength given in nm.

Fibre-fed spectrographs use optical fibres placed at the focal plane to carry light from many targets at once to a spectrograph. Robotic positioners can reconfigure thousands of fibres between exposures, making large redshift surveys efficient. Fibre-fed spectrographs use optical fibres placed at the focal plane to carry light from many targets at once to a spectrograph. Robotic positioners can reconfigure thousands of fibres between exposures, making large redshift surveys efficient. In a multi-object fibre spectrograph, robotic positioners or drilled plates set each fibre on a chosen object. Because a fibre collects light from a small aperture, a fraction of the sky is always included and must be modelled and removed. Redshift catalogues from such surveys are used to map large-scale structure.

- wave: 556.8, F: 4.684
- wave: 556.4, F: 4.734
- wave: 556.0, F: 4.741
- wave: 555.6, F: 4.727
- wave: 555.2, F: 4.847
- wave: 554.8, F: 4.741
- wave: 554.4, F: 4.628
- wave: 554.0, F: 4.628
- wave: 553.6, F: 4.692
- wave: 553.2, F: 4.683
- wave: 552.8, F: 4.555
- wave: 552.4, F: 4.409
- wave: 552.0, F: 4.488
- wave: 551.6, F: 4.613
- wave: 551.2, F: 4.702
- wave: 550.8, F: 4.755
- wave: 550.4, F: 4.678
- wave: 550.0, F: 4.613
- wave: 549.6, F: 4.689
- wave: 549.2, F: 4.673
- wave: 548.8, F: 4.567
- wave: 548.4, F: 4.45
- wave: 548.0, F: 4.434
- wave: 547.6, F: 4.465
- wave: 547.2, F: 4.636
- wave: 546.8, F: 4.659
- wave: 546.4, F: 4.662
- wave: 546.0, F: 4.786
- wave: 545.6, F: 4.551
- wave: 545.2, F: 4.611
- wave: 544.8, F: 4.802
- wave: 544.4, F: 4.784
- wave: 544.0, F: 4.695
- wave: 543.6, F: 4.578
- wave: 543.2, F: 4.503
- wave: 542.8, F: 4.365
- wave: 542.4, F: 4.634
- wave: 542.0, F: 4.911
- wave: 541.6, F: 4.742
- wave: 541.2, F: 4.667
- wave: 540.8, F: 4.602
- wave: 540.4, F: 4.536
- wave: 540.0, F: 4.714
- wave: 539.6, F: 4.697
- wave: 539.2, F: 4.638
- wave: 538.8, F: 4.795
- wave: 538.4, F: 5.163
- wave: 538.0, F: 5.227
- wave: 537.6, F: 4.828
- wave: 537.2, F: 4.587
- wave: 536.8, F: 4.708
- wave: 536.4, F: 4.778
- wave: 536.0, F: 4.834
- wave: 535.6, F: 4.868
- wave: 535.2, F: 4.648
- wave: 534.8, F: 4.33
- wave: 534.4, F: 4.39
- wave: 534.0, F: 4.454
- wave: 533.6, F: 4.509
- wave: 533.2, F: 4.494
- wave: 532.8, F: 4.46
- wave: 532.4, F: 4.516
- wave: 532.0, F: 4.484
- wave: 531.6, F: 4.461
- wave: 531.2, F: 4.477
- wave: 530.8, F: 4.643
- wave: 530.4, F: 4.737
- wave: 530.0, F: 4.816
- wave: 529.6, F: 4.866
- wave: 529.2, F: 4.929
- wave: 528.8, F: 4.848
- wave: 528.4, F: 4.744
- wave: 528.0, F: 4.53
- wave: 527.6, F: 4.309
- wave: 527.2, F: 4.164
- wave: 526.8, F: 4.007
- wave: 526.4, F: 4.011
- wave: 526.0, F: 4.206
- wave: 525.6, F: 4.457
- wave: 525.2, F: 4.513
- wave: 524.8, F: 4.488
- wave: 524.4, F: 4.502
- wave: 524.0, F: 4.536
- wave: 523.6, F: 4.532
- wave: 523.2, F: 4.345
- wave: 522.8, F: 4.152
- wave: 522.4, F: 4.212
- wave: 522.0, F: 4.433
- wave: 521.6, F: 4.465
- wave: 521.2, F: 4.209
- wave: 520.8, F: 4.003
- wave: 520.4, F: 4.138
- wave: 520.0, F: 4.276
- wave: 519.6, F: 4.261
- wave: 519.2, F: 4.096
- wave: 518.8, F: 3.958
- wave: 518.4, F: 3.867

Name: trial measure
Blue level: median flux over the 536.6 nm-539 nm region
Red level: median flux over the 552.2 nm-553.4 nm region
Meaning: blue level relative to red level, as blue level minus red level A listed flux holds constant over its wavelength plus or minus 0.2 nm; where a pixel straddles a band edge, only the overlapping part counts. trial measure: 0.26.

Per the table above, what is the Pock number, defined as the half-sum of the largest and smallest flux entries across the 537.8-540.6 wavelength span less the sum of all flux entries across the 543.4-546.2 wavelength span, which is -27.9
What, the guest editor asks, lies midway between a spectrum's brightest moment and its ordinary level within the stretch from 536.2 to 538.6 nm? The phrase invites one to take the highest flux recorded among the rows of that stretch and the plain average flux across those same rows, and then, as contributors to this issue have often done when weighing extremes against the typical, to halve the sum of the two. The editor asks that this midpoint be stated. 5.05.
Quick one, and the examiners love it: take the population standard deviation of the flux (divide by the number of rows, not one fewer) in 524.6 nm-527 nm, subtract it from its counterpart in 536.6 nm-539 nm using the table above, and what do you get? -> 0.016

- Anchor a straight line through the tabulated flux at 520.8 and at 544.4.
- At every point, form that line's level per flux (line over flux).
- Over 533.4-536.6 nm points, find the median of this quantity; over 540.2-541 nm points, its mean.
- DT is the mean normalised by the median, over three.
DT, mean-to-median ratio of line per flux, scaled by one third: 0.349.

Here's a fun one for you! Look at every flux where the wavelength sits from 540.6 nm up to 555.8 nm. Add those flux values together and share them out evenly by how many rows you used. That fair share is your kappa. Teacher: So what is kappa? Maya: 4.64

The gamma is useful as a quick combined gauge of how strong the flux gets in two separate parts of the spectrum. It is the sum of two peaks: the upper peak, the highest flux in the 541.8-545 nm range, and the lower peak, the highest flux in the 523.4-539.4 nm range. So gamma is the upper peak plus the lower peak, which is 10.1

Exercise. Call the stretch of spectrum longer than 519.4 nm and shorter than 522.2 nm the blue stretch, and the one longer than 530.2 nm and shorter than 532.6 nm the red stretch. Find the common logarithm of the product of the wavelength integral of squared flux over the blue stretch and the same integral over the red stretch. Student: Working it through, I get 3.4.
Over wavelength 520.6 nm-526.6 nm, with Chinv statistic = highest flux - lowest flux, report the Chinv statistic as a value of 0.53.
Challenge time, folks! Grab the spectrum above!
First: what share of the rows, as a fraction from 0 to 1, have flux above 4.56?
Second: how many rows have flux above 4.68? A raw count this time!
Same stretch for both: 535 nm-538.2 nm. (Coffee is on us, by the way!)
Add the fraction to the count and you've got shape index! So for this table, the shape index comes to 7.0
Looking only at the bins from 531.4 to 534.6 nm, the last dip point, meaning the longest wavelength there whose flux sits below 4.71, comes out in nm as 534.4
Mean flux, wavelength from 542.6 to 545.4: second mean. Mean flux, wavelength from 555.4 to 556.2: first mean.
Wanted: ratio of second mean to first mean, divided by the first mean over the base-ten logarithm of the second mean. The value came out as 0.137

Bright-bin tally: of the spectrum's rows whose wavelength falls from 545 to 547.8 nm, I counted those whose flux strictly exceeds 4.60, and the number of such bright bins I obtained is 5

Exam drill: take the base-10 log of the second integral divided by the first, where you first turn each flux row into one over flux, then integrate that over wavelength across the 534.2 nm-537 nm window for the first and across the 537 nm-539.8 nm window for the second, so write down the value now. -0.018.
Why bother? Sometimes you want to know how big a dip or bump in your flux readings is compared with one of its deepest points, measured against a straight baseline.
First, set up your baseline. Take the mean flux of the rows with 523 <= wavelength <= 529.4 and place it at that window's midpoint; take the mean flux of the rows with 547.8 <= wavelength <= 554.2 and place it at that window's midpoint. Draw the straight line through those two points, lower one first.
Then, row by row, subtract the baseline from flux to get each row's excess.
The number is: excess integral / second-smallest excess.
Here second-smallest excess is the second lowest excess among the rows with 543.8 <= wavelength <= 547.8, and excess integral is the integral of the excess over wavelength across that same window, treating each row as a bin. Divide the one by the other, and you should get -23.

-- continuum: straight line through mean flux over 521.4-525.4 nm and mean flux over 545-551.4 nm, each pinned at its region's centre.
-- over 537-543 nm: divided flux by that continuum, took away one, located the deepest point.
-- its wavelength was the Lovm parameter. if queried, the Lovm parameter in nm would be 542.8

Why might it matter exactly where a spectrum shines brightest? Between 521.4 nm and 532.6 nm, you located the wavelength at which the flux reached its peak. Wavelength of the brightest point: 529.2 nm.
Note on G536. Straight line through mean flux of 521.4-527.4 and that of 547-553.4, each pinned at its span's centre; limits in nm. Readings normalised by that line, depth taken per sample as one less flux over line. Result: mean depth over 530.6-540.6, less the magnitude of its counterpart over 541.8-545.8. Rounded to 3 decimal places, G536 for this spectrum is -0.072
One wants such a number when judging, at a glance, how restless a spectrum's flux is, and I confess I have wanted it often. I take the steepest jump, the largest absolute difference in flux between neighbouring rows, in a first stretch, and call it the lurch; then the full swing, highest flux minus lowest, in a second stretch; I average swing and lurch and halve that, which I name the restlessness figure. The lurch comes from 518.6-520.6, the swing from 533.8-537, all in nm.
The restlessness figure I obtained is 0.18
